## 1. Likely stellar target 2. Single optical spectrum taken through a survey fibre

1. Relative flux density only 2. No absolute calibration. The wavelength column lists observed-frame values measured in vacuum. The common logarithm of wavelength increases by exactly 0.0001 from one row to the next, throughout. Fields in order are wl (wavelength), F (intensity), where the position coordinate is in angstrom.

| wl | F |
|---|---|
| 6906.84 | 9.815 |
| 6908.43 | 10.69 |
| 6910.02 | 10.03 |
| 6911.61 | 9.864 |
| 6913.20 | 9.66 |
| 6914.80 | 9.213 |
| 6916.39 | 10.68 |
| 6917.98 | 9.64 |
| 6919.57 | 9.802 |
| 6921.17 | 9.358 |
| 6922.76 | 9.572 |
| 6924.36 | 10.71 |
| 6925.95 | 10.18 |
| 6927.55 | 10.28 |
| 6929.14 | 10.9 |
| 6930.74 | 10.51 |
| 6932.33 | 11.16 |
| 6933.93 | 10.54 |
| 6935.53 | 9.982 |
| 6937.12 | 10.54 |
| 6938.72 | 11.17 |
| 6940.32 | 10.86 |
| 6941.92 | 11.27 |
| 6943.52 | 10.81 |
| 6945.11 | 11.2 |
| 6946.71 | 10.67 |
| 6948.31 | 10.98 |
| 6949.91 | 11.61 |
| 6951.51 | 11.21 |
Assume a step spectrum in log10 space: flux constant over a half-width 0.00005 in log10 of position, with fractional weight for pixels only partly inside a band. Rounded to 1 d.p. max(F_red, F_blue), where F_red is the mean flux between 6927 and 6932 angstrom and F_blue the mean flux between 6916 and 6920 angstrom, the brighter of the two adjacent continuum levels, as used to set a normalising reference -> 10.6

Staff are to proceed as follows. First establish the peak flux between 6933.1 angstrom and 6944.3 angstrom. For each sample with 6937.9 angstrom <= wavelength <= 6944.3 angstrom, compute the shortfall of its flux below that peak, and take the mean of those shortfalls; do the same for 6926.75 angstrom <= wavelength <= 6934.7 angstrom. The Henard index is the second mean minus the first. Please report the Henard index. 0.3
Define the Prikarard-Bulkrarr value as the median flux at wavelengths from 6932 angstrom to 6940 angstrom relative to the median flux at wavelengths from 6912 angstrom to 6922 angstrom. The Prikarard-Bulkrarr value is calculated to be 1.09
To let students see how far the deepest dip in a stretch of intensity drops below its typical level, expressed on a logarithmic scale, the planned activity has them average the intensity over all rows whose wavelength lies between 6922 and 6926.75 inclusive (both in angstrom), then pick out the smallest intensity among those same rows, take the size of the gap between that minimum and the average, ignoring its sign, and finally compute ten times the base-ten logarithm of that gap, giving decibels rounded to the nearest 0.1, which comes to -2.4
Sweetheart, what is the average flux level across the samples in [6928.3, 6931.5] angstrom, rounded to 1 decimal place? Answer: 10.7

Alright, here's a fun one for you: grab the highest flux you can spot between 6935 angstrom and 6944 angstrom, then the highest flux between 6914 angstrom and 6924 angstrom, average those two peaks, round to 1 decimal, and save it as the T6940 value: 11.0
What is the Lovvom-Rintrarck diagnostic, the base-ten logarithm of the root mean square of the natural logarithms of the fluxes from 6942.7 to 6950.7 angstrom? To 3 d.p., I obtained 0.381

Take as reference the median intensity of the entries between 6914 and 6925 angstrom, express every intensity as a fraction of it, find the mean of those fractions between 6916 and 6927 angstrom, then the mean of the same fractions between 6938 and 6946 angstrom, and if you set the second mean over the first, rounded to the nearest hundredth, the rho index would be 1.11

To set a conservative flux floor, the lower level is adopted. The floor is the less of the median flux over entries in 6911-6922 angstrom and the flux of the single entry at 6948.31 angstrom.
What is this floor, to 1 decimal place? 9.7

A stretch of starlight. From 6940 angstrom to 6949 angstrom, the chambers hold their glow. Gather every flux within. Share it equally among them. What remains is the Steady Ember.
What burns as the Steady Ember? 11.0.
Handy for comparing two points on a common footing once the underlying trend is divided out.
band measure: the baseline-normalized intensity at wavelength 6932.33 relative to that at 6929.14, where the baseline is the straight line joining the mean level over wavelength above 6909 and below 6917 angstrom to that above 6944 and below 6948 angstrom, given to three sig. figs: 1.01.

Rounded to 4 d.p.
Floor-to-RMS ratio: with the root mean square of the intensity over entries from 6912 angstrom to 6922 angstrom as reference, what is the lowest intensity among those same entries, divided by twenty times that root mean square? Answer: 0.0473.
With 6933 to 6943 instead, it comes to 0.0465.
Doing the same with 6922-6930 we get 0.0463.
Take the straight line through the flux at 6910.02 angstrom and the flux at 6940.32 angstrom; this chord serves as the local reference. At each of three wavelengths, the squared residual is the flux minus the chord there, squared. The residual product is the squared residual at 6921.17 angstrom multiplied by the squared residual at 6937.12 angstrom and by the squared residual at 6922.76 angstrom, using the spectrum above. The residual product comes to 0.0336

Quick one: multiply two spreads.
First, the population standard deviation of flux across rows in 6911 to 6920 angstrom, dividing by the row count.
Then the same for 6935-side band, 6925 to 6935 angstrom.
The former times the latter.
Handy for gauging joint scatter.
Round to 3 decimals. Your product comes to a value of 0.150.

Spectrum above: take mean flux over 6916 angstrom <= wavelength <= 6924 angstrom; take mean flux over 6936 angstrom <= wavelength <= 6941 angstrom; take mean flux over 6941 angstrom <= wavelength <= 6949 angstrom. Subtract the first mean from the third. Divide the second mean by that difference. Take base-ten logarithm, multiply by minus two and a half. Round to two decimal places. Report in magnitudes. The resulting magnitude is -2.41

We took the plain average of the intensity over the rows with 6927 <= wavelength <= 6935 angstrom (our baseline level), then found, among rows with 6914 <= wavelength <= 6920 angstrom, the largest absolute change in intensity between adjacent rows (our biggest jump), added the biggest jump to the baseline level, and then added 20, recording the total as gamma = 32.1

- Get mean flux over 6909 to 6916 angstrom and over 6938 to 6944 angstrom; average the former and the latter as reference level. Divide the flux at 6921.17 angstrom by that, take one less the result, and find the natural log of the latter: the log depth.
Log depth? -2.3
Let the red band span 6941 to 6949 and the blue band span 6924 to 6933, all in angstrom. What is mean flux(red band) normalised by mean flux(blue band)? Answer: 1.03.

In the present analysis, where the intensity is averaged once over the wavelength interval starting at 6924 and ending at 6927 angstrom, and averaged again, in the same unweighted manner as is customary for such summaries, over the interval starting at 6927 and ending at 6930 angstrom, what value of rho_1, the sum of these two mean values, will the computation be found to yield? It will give 21.0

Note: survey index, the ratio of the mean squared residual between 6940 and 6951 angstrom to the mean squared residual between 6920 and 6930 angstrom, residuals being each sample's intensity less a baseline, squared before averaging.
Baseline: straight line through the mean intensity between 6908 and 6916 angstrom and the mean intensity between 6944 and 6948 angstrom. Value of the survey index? 0.4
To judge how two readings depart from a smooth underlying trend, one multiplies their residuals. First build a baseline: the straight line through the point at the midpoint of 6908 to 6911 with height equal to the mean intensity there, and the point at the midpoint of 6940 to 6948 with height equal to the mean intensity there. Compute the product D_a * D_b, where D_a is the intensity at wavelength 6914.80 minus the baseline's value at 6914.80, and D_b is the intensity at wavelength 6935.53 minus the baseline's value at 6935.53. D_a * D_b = 1.0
